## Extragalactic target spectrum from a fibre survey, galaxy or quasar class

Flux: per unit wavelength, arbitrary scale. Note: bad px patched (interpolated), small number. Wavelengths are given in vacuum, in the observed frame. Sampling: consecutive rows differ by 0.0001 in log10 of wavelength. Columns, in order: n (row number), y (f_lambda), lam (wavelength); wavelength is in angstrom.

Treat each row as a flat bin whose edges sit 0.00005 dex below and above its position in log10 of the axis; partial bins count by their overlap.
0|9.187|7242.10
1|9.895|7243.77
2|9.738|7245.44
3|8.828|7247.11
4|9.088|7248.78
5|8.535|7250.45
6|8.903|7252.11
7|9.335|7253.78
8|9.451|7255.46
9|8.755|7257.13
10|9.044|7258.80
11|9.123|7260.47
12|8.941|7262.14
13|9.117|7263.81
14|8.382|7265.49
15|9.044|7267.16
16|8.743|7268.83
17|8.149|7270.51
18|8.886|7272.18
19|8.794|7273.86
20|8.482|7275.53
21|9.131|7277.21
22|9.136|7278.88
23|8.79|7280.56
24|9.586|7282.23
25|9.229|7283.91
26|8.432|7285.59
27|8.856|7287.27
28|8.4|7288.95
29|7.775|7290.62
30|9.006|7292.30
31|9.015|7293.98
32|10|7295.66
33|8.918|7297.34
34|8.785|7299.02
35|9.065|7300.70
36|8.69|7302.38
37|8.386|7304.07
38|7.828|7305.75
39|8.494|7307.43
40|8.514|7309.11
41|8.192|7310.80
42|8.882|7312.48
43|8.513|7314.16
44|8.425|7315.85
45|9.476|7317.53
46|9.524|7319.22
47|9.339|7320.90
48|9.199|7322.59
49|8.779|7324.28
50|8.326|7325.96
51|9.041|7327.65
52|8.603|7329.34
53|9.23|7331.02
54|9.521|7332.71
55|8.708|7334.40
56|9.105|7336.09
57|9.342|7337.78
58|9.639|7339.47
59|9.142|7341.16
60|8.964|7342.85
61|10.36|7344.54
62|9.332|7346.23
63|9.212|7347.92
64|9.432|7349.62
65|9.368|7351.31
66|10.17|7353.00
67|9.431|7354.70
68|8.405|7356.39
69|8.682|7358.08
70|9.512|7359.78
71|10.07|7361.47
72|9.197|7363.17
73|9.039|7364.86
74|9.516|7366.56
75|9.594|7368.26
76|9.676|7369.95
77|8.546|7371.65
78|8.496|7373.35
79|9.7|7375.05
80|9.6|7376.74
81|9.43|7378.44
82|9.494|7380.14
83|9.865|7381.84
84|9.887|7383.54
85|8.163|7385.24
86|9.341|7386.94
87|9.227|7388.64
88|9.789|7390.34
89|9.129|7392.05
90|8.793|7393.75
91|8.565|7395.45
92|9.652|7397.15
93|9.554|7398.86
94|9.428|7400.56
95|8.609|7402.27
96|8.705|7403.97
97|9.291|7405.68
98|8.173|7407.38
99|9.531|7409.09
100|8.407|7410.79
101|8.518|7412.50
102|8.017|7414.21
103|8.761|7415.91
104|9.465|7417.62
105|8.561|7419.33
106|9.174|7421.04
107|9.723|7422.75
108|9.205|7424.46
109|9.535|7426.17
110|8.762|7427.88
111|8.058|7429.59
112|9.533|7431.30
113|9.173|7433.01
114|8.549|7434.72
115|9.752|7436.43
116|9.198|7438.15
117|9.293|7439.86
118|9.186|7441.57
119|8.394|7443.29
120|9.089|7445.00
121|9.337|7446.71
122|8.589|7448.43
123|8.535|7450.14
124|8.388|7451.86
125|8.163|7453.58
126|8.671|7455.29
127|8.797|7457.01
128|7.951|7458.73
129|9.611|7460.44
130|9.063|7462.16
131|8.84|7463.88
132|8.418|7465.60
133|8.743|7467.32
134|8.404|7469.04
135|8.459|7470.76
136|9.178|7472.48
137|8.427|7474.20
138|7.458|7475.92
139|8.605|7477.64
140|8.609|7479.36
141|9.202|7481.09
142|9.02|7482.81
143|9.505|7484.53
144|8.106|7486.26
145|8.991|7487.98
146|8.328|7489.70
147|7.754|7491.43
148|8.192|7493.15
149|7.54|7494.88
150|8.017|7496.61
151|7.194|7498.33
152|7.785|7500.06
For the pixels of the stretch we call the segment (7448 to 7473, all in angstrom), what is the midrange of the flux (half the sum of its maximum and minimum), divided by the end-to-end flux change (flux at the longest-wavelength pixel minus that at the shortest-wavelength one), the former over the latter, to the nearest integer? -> 15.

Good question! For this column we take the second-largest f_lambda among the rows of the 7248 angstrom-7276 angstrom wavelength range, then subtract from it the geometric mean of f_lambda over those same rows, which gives 0.5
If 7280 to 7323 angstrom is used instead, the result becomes 0.8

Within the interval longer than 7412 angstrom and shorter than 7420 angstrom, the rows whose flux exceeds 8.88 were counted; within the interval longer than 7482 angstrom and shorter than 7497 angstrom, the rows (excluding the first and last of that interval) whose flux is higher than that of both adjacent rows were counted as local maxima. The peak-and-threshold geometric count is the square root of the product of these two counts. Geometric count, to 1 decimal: 1.7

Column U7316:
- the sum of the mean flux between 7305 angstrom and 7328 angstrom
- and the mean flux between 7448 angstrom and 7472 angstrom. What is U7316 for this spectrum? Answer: 17.4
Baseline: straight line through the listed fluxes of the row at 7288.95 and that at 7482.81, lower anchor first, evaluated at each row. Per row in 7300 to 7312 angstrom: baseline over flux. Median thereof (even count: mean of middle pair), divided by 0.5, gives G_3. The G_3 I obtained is 1.99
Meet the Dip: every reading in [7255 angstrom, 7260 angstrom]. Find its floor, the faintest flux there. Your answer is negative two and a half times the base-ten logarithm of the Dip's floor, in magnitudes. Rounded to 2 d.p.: -2.36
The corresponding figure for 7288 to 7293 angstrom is -2.23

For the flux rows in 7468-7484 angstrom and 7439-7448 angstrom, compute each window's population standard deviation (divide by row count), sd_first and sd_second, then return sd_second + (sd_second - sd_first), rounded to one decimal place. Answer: 0.2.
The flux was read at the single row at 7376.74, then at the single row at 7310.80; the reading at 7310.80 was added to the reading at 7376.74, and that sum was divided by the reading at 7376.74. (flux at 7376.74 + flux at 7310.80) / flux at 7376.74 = 1.85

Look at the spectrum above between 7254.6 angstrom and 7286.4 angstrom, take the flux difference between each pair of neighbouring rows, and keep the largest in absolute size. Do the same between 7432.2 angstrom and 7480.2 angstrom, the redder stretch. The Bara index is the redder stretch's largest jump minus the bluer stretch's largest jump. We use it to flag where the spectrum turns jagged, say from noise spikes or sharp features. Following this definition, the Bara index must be 0.86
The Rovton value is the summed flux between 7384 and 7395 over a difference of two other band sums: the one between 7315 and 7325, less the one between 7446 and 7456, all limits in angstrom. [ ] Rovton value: 18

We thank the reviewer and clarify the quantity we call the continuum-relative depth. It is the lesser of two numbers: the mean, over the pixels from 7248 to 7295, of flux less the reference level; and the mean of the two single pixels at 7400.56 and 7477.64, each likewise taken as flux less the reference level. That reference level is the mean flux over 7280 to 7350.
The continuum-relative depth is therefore -0.09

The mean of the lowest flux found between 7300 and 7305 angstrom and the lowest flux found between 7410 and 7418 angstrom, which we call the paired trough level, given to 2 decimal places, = 8.20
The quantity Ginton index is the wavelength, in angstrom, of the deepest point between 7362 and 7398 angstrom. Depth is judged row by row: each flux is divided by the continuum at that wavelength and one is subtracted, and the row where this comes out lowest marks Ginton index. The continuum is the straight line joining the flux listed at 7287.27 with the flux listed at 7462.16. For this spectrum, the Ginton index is 7385.24 angstrom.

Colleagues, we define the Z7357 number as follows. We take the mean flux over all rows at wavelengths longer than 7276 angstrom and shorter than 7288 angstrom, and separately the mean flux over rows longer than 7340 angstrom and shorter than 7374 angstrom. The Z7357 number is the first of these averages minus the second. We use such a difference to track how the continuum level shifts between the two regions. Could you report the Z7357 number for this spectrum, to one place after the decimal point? -0.3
